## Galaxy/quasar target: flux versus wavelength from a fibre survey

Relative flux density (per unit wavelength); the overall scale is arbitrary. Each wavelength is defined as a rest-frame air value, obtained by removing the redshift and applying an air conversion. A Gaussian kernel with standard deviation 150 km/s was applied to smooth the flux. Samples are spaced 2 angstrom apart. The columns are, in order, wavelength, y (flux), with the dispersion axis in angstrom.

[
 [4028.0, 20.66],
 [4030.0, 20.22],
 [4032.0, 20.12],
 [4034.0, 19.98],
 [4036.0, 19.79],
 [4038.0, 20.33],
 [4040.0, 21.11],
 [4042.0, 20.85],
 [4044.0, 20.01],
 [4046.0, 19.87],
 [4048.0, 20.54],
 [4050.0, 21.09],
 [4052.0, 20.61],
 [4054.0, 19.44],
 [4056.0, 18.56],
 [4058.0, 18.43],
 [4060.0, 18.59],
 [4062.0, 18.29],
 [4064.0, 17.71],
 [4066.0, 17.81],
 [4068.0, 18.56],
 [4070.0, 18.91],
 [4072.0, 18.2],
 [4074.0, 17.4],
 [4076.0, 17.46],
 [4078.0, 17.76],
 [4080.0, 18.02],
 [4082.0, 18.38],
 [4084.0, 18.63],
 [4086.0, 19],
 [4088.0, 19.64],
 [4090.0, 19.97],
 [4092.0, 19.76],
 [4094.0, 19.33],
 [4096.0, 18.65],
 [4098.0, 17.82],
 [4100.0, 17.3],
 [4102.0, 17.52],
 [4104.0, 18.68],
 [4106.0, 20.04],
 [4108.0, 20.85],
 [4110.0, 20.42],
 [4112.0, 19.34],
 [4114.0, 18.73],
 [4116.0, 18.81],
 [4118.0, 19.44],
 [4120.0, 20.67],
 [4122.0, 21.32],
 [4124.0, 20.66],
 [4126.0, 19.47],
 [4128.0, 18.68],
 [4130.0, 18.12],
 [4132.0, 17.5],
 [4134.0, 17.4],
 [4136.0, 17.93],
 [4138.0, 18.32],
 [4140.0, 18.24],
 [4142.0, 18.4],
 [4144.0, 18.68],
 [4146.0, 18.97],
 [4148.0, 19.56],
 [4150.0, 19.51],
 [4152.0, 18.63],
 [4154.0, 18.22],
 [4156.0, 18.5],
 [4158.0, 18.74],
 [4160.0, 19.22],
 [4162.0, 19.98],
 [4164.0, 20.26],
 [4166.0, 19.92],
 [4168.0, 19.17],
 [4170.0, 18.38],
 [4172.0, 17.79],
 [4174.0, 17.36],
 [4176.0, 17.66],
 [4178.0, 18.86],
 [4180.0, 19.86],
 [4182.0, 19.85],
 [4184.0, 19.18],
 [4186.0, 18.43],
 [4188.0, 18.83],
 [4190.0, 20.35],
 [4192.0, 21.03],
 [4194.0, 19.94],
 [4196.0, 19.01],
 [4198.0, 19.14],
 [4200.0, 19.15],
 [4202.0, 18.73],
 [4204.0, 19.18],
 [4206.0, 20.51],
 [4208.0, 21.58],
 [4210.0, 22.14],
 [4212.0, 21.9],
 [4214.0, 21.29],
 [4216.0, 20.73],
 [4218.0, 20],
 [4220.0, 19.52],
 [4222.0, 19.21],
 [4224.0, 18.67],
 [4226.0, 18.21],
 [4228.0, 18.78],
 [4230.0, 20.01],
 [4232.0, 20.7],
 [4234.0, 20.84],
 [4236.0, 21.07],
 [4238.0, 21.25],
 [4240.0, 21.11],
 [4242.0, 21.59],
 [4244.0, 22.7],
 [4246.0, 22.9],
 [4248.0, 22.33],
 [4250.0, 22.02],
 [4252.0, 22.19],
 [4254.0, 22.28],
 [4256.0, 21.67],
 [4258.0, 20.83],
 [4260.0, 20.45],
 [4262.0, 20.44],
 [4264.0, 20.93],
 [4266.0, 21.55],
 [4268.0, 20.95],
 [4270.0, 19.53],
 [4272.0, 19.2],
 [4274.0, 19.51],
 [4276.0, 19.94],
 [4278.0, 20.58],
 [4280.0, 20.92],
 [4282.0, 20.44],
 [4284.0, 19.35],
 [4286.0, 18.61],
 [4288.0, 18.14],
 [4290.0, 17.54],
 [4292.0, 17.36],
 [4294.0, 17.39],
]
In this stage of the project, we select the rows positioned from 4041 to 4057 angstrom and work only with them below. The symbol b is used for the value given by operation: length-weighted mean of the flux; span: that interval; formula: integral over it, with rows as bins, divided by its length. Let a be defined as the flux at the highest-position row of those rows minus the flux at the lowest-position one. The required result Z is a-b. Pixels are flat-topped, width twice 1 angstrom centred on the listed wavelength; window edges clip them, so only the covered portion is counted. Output -22.4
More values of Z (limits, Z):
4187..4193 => -17.9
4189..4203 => -21.2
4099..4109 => -15.3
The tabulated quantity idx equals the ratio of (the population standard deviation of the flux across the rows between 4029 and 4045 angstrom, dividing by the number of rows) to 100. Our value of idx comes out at 0.0042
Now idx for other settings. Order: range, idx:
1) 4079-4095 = 0.0066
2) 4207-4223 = 0.0104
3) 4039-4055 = 0.0057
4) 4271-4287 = 0.0074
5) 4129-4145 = 0.0041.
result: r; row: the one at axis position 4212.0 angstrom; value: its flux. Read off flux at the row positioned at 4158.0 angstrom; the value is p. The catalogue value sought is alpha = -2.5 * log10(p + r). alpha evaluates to -4.02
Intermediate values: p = 18.74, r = 21.9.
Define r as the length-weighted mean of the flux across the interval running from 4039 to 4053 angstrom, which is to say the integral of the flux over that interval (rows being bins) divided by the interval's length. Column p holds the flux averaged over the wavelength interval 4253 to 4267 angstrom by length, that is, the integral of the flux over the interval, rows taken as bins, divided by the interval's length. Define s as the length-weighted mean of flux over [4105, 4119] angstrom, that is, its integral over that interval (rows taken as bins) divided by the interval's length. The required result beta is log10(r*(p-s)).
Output 1.5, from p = 21.2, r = 20.6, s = 19.7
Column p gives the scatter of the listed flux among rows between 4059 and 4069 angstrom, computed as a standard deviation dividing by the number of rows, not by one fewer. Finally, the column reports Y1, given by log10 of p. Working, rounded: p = 0.4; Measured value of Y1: -0.43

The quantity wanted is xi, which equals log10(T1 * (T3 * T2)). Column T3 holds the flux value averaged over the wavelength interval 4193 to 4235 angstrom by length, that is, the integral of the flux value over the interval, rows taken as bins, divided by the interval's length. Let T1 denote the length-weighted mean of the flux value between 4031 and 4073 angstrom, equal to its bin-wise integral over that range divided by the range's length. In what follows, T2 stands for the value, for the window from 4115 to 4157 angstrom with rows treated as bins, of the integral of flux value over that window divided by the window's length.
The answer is 3.87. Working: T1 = 19.5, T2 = 18.9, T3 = 20.0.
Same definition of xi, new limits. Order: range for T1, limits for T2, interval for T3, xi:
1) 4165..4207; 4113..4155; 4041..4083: 3.84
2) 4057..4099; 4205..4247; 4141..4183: 3.86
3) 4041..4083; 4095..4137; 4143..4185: 3.83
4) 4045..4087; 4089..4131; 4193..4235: 3.86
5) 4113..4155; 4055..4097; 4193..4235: 3.84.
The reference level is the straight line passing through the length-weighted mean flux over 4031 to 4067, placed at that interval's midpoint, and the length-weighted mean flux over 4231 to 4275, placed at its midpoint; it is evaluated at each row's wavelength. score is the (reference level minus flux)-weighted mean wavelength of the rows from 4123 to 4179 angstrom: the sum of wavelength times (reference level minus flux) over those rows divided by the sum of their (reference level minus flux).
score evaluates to 4152.4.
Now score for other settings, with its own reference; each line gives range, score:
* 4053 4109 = 4079.3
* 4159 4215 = 4179.4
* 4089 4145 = 4122.3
